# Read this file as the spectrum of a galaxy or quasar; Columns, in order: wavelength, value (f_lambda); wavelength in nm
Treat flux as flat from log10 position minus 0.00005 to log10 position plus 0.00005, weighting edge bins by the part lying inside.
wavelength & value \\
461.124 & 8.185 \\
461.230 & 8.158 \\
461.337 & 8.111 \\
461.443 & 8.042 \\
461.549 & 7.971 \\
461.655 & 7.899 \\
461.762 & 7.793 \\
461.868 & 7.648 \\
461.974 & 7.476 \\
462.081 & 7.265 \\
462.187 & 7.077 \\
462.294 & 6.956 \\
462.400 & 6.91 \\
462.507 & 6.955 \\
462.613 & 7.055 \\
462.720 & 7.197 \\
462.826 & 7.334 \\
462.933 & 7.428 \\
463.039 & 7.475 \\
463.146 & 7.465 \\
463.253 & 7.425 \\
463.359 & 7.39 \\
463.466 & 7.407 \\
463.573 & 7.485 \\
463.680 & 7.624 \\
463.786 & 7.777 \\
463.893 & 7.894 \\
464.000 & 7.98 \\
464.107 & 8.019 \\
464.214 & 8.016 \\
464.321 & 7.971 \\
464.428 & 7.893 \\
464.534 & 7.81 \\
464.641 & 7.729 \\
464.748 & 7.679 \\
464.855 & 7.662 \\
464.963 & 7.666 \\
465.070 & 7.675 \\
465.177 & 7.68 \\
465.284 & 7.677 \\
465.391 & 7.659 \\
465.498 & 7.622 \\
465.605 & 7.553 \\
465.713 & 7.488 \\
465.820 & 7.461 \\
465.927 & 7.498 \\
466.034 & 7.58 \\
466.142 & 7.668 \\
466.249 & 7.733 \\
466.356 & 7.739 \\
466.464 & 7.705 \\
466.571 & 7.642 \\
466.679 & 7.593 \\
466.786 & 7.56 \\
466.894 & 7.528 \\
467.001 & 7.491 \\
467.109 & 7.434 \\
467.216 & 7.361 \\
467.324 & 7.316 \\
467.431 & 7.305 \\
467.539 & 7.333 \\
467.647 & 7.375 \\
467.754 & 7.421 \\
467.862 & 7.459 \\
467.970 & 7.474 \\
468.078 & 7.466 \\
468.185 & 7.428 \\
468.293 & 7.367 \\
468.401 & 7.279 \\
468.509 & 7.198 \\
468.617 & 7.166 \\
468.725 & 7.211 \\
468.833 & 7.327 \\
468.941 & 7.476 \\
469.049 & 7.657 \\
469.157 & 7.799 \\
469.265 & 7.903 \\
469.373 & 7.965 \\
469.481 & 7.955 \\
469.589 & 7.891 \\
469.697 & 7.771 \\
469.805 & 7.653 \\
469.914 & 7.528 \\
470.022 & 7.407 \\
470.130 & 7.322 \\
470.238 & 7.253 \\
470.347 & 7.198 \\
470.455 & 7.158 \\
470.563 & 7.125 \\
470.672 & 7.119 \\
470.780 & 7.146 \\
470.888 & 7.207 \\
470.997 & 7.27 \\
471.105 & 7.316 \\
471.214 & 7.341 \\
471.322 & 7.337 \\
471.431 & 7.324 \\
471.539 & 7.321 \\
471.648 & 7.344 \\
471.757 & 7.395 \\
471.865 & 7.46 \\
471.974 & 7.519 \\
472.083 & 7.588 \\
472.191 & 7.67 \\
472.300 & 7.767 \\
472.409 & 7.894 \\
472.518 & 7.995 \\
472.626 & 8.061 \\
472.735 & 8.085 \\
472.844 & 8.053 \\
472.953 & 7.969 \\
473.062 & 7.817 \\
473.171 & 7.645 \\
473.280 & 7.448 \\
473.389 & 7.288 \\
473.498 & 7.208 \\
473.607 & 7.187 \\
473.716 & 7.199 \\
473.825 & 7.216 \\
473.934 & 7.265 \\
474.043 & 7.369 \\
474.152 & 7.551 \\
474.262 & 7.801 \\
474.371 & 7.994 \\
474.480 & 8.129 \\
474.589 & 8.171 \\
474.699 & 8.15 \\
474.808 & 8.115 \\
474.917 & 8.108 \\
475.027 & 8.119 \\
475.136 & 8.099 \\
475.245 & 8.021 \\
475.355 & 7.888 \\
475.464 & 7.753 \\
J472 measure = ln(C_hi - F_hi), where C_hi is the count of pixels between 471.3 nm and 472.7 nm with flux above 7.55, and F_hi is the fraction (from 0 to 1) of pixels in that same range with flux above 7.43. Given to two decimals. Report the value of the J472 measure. 1.68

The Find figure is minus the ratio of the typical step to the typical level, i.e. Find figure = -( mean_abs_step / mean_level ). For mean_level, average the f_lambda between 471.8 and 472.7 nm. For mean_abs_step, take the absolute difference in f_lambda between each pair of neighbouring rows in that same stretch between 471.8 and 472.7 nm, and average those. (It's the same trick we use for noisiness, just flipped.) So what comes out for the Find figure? -0.011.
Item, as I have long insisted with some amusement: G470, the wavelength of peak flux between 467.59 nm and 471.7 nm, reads 469.373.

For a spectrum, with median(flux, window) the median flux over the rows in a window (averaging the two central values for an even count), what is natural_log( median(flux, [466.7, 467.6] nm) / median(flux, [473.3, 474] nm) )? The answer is 0.03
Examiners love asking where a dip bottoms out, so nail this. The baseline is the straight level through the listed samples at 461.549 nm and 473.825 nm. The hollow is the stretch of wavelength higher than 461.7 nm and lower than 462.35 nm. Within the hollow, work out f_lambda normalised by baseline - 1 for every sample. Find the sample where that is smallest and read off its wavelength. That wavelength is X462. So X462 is 462.294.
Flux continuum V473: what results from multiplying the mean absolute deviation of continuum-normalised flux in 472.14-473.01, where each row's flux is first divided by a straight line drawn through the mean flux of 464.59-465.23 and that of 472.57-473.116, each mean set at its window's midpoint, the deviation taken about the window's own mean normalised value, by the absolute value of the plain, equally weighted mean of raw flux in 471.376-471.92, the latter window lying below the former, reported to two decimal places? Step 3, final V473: 0.10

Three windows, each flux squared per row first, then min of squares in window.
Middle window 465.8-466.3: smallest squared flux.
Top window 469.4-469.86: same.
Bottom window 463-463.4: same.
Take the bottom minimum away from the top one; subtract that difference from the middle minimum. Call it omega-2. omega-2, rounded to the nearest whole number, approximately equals 52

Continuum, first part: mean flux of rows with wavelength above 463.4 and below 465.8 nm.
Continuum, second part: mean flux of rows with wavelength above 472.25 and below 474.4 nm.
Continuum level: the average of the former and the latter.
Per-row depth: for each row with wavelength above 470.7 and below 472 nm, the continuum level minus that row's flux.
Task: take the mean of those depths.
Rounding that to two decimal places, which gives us 0.35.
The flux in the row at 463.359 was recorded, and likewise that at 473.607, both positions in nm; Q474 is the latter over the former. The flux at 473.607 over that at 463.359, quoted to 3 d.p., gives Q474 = 0.973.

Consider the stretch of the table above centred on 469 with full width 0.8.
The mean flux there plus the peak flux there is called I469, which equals 15.5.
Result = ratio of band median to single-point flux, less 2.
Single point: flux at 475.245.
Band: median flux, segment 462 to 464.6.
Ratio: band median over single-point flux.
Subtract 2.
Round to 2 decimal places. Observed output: -1.07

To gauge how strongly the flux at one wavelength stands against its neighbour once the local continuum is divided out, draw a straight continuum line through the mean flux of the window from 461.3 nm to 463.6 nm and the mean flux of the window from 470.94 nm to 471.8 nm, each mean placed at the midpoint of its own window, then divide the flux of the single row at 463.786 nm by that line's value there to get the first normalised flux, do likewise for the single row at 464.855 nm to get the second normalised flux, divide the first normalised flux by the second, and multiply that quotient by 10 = 10.1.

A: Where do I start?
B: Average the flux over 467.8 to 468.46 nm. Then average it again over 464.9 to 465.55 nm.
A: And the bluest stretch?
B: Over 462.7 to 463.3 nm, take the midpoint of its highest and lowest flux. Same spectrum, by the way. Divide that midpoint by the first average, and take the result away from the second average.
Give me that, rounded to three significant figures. 6.67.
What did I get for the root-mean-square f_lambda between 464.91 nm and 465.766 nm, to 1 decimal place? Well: 7.6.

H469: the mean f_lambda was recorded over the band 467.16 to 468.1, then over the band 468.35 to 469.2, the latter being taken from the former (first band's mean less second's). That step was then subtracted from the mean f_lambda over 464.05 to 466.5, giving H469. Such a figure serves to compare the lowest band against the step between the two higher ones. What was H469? 7.70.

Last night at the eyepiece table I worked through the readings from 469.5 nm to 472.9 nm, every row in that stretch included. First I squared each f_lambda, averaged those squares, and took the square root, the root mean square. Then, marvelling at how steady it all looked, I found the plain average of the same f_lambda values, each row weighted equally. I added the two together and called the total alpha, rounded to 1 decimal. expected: 15.0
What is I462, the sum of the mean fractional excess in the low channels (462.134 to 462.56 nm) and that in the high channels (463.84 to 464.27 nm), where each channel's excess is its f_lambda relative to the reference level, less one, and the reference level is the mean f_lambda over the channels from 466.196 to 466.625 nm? -0.06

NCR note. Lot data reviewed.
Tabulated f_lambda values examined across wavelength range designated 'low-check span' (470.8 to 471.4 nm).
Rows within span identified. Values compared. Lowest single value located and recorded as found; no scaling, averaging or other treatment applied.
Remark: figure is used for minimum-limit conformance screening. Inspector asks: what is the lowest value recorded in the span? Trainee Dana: 7.207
